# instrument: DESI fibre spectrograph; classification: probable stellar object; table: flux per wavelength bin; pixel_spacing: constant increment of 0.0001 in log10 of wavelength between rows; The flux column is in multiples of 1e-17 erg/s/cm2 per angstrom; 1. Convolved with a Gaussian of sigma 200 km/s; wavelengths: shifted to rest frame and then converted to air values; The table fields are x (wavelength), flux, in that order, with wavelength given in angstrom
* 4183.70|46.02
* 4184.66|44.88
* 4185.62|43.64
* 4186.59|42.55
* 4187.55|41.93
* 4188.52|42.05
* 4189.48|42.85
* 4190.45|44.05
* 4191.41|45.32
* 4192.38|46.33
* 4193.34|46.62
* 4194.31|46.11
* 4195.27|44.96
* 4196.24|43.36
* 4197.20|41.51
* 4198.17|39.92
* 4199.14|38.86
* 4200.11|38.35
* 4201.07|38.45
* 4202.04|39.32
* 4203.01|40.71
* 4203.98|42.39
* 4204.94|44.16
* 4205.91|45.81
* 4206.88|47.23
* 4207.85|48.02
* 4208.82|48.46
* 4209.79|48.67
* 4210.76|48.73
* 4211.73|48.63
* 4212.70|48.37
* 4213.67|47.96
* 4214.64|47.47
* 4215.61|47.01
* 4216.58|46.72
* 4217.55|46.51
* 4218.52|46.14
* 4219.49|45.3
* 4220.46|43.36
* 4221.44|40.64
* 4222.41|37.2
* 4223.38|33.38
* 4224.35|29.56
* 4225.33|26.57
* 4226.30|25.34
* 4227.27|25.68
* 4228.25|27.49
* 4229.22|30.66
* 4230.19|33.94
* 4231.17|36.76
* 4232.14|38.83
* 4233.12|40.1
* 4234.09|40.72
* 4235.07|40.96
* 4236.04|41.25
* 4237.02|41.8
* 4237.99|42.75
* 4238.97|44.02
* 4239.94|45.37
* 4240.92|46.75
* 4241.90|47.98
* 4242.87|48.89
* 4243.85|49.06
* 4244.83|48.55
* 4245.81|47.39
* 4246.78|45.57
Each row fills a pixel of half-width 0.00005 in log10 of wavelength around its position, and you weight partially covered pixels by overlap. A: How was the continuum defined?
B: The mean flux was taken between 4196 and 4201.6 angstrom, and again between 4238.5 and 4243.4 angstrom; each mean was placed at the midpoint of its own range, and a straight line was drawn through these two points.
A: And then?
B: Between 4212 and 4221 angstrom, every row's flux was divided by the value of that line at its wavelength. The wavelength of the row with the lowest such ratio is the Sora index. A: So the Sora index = 4220.46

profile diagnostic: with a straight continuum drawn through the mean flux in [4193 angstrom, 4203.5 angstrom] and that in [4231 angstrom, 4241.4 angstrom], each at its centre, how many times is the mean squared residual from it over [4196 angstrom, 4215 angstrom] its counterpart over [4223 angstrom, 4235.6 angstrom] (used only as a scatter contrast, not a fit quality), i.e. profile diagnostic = 0.21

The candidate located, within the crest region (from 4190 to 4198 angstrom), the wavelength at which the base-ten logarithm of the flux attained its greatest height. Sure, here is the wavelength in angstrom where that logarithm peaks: 4193.34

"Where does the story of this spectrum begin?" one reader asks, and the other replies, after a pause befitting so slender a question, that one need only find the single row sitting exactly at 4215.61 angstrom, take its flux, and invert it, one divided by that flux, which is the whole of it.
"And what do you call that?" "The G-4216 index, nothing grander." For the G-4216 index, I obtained 0.021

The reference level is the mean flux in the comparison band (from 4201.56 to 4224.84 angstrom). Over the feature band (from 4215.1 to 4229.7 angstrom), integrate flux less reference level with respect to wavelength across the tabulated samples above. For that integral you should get -109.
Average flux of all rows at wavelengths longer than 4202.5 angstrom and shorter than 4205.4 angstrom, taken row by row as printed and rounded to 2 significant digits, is 42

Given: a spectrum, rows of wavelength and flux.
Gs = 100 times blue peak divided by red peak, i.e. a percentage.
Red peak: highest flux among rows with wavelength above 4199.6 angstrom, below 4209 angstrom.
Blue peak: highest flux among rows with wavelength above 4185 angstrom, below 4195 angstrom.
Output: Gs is 96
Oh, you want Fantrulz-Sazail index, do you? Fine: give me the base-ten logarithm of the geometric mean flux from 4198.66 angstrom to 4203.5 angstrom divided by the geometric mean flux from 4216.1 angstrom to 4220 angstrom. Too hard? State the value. -0.07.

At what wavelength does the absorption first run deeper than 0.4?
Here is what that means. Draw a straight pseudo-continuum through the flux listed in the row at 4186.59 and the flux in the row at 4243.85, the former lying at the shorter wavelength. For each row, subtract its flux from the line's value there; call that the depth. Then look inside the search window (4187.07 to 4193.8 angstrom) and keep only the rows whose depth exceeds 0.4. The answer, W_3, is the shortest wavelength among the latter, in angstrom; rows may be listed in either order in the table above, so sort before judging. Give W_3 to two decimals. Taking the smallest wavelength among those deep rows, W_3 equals 4187.55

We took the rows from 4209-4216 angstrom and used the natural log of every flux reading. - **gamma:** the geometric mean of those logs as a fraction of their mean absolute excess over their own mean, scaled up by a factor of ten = 3388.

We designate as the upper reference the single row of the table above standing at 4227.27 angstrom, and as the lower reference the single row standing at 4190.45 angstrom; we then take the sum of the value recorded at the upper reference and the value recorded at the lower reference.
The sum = 69.7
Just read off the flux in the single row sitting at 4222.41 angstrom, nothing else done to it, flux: 37.2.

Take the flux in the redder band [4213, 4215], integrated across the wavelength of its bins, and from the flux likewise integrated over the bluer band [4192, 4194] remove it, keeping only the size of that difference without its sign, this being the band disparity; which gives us 3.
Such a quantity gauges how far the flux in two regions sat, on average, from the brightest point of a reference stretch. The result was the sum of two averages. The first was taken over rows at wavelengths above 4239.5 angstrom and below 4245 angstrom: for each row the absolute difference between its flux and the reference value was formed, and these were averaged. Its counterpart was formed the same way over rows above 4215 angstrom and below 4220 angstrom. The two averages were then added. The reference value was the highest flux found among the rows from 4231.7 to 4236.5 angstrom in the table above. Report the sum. 12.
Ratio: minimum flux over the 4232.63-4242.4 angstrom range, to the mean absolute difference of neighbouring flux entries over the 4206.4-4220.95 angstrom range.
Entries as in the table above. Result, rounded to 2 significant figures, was 82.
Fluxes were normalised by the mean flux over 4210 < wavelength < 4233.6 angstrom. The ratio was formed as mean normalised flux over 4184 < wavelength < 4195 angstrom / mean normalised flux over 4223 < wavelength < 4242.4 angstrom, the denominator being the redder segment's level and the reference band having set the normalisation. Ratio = 1.20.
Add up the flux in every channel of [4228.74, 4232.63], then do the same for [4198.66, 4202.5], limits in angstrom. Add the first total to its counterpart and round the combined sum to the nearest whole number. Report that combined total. 295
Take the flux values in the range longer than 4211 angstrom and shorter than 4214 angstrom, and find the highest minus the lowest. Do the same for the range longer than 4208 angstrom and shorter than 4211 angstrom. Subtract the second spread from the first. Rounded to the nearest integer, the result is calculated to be 0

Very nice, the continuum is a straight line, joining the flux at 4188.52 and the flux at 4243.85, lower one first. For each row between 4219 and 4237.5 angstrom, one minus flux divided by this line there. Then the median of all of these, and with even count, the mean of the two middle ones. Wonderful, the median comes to 0.20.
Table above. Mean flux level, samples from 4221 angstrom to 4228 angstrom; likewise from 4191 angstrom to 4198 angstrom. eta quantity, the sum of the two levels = 76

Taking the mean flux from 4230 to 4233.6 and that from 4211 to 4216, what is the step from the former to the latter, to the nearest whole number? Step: 10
